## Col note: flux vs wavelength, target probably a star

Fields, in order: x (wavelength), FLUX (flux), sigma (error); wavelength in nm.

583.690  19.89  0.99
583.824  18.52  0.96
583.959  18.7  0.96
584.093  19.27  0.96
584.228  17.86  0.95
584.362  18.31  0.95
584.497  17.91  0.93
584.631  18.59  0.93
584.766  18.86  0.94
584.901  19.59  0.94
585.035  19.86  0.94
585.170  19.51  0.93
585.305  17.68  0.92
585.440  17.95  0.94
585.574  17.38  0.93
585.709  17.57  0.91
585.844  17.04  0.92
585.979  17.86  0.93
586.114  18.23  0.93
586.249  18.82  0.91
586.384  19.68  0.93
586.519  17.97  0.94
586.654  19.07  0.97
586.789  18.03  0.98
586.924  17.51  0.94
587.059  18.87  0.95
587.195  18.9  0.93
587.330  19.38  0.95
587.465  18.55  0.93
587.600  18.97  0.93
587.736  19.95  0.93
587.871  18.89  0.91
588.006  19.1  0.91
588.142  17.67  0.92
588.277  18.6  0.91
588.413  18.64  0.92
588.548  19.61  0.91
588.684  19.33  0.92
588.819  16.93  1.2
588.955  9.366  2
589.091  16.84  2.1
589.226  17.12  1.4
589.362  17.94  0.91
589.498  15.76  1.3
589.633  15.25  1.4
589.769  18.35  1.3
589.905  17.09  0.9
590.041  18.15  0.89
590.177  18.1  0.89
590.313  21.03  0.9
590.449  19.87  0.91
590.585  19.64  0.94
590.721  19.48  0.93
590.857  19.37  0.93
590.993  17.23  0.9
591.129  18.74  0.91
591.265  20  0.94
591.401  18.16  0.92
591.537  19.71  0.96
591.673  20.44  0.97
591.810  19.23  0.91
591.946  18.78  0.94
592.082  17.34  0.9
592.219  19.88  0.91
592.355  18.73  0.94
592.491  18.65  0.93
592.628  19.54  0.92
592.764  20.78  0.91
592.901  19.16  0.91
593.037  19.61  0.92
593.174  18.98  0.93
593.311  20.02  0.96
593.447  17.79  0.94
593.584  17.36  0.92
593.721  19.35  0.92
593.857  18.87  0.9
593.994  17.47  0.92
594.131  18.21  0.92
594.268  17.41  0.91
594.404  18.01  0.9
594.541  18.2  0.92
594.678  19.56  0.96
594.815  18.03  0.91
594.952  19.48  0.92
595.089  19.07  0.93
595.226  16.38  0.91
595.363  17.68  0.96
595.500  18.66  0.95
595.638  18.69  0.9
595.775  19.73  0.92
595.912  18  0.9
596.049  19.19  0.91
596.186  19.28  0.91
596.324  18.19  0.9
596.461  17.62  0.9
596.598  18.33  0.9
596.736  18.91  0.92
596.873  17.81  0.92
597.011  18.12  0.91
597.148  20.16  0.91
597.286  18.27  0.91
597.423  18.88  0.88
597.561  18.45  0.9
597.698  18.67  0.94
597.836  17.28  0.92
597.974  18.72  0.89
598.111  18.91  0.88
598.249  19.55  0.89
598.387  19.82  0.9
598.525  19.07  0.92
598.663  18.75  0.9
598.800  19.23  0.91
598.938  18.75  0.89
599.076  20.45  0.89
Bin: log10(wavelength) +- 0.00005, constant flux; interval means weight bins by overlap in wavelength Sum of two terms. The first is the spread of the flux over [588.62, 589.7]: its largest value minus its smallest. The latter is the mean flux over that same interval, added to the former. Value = 26.0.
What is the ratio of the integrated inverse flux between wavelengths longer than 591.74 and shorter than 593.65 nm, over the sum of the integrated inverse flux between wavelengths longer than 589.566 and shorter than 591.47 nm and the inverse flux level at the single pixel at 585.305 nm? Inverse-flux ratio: 0.63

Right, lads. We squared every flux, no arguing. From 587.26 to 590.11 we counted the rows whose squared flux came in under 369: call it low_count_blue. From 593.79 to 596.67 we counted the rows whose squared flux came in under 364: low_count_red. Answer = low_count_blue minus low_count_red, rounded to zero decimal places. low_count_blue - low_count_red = 1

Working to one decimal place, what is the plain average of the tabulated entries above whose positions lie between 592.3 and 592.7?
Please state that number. 19.0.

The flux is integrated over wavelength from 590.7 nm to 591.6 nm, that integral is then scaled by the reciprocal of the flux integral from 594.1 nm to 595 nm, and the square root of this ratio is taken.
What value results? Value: 1.01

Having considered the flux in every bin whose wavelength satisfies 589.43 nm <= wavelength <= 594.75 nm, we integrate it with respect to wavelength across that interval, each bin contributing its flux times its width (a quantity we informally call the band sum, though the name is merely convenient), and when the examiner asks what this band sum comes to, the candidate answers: 99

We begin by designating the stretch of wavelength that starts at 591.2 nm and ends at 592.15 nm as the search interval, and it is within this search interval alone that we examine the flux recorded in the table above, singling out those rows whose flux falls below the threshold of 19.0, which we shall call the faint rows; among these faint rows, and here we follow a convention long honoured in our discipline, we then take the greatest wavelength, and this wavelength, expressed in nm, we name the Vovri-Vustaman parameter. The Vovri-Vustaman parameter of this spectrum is 592.082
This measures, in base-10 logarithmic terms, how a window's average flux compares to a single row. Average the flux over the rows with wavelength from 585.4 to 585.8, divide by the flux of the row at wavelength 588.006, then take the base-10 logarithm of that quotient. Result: -0.035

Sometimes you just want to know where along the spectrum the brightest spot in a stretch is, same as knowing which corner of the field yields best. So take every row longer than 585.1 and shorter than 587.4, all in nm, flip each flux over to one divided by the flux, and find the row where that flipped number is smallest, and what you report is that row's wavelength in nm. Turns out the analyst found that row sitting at 586.384 nm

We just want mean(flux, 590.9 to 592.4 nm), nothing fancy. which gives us 18.9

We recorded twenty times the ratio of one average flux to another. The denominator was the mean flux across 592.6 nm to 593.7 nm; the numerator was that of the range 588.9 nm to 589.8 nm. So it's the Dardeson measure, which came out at 16.5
